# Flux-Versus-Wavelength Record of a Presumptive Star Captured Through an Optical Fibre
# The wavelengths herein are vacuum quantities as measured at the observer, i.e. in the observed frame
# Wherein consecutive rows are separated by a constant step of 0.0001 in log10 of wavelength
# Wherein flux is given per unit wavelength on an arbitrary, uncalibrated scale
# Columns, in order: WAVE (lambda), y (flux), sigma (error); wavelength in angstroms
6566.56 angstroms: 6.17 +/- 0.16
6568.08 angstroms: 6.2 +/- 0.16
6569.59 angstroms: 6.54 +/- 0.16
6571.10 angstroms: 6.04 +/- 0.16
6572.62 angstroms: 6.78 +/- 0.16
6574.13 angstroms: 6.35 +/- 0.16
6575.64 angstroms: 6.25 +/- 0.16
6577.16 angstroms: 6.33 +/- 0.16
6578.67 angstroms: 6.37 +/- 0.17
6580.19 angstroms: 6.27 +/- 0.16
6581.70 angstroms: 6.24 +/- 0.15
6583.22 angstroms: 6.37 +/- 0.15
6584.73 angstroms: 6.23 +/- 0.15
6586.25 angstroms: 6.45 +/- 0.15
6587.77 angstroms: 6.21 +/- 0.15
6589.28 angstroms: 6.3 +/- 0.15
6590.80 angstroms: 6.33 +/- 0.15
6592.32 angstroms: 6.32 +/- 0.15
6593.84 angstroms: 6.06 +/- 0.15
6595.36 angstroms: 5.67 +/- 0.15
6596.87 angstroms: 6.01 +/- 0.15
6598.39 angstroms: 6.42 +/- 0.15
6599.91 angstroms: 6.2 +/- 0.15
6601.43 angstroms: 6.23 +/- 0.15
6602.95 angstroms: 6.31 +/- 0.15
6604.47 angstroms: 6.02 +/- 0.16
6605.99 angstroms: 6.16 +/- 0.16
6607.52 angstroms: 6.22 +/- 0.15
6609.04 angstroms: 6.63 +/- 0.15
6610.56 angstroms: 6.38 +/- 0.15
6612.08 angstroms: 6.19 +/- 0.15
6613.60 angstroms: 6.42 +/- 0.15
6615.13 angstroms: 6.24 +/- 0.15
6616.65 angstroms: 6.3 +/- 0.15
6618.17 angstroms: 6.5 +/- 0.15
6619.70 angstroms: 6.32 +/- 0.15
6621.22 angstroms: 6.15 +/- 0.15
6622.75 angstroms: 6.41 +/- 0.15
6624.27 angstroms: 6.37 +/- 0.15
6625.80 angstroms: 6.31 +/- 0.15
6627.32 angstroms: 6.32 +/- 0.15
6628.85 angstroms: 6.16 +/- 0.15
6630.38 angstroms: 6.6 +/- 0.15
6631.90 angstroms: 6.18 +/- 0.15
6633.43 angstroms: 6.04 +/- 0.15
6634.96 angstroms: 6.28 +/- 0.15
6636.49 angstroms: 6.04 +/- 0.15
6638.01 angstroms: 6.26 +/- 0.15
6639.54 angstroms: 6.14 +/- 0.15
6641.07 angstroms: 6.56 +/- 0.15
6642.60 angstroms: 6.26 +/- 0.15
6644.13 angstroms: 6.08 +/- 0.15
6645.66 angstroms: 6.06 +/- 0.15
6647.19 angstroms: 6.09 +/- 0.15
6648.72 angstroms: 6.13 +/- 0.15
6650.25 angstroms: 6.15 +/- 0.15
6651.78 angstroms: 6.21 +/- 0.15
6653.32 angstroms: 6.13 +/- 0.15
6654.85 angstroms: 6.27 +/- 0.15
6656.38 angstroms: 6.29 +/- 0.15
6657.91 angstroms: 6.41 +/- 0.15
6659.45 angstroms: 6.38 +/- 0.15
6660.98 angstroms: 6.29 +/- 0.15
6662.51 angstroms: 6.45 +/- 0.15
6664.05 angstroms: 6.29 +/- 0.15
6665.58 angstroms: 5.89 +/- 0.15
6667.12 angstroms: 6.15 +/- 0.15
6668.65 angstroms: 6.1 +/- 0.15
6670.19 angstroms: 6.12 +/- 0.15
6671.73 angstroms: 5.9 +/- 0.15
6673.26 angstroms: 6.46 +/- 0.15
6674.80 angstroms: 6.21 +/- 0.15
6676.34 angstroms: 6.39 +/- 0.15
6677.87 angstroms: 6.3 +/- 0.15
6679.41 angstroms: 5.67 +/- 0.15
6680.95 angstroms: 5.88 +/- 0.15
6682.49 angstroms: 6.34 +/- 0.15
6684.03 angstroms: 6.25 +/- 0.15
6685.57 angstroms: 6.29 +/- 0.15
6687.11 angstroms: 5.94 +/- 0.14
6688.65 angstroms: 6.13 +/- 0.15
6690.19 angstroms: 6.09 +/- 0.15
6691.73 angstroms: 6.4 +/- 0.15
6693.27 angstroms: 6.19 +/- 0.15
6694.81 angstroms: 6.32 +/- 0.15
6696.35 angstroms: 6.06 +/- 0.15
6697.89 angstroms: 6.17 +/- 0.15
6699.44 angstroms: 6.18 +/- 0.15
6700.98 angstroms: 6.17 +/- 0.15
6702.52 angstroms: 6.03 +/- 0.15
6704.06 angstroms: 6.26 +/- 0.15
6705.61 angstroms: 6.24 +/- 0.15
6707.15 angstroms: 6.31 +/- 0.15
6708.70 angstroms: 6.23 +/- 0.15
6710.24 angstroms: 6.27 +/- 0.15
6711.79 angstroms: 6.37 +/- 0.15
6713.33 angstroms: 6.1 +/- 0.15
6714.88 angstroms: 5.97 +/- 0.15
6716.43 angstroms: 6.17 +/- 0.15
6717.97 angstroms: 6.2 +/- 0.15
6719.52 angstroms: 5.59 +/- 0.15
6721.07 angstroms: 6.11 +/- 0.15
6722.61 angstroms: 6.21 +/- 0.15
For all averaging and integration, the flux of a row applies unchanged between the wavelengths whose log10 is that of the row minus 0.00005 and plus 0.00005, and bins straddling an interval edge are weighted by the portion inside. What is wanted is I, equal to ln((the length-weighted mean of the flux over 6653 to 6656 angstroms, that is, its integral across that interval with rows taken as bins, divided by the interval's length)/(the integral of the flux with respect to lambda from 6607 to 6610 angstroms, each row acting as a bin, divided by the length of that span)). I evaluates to -0.034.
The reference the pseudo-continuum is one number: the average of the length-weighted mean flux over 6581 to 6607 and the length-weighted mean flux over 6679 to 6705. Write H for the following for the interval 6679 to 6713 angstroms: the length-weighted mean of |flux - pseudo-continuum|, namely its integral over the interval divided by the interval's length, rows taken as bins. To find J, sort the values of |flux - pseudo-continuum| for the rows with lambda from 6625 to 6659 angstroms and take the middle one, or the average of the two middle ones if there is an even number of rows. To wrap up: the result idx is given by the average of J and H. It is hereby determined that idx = 0.109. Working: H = 0.123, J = 0.095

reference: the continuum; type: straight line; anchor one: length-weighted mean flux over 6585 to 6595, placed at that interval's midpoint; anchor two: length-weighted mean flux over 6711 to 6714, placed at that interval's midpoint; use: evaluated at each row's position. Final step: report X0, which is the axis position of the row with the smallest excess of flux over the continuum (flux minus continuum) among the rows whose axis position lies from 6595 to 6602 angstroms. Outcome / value 6595.36 angstroms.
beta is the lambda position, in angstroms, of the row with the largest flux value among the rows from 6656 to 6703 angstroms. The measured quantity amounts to 6673.26 angstroms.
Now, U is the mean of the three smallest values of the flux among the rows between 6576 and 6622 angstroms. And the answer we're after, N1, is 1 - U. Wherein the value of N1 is -4.9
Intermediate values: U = 5.90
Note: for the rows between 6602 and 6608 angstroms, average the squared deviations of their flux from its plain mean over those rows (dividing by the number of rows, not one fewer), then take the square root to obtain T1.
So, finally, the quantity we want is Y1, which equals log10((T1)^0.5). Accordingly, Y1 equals -0.49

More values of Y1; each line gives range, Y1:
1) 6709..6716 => -0.41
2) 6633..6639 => -0.47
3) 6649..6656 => -0.63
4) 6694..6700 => -0.52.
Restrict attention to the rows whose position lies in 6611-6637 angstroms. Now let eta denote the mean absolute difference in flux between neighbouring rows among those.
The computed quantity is 0.189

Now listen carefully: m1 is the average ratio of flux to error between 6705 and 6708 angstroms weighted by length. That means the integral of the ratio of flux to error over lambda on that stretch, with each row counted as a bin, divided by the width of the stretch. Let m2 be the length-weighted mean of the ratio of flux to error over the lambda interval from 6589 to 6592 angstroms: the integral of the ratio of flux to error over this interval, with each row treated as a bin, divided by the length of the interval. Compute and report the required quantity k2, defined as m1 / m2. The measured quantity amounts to 0.99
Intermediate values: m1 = 41.82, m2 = 42.1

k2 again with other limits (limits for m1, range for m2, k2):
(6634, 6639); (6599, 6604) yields 1.00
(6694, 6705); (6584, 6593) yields 0.98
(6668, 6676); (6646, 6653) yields 1.00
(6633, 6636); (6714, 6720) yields 1.03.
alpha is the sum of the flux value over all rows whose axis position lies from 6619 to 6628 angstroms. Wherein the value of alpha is 37.9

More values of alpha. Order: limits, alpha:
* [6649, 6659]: 37.5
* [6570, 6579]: 38.1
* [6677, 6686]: 36.7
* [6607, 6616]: 38.1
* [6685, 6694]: 37.0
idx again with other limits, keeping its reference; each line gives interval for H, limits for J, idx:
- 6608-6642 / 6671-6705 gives 0.142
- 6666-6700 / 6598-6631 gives 0.142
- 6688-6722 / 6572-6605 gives 0.129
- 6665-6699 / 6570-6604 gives 0.146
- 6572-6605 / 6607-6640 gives 0.152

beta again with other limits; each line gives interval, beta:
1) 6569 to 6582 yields 6572.62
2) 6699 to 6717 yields 6711.79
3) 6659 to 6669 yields 6662.51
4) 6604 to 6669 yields 6609.04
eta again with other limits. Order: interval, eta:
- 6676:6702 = 0.196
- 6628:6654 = 0.186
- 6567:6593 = 0.201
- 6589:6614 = 0.209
